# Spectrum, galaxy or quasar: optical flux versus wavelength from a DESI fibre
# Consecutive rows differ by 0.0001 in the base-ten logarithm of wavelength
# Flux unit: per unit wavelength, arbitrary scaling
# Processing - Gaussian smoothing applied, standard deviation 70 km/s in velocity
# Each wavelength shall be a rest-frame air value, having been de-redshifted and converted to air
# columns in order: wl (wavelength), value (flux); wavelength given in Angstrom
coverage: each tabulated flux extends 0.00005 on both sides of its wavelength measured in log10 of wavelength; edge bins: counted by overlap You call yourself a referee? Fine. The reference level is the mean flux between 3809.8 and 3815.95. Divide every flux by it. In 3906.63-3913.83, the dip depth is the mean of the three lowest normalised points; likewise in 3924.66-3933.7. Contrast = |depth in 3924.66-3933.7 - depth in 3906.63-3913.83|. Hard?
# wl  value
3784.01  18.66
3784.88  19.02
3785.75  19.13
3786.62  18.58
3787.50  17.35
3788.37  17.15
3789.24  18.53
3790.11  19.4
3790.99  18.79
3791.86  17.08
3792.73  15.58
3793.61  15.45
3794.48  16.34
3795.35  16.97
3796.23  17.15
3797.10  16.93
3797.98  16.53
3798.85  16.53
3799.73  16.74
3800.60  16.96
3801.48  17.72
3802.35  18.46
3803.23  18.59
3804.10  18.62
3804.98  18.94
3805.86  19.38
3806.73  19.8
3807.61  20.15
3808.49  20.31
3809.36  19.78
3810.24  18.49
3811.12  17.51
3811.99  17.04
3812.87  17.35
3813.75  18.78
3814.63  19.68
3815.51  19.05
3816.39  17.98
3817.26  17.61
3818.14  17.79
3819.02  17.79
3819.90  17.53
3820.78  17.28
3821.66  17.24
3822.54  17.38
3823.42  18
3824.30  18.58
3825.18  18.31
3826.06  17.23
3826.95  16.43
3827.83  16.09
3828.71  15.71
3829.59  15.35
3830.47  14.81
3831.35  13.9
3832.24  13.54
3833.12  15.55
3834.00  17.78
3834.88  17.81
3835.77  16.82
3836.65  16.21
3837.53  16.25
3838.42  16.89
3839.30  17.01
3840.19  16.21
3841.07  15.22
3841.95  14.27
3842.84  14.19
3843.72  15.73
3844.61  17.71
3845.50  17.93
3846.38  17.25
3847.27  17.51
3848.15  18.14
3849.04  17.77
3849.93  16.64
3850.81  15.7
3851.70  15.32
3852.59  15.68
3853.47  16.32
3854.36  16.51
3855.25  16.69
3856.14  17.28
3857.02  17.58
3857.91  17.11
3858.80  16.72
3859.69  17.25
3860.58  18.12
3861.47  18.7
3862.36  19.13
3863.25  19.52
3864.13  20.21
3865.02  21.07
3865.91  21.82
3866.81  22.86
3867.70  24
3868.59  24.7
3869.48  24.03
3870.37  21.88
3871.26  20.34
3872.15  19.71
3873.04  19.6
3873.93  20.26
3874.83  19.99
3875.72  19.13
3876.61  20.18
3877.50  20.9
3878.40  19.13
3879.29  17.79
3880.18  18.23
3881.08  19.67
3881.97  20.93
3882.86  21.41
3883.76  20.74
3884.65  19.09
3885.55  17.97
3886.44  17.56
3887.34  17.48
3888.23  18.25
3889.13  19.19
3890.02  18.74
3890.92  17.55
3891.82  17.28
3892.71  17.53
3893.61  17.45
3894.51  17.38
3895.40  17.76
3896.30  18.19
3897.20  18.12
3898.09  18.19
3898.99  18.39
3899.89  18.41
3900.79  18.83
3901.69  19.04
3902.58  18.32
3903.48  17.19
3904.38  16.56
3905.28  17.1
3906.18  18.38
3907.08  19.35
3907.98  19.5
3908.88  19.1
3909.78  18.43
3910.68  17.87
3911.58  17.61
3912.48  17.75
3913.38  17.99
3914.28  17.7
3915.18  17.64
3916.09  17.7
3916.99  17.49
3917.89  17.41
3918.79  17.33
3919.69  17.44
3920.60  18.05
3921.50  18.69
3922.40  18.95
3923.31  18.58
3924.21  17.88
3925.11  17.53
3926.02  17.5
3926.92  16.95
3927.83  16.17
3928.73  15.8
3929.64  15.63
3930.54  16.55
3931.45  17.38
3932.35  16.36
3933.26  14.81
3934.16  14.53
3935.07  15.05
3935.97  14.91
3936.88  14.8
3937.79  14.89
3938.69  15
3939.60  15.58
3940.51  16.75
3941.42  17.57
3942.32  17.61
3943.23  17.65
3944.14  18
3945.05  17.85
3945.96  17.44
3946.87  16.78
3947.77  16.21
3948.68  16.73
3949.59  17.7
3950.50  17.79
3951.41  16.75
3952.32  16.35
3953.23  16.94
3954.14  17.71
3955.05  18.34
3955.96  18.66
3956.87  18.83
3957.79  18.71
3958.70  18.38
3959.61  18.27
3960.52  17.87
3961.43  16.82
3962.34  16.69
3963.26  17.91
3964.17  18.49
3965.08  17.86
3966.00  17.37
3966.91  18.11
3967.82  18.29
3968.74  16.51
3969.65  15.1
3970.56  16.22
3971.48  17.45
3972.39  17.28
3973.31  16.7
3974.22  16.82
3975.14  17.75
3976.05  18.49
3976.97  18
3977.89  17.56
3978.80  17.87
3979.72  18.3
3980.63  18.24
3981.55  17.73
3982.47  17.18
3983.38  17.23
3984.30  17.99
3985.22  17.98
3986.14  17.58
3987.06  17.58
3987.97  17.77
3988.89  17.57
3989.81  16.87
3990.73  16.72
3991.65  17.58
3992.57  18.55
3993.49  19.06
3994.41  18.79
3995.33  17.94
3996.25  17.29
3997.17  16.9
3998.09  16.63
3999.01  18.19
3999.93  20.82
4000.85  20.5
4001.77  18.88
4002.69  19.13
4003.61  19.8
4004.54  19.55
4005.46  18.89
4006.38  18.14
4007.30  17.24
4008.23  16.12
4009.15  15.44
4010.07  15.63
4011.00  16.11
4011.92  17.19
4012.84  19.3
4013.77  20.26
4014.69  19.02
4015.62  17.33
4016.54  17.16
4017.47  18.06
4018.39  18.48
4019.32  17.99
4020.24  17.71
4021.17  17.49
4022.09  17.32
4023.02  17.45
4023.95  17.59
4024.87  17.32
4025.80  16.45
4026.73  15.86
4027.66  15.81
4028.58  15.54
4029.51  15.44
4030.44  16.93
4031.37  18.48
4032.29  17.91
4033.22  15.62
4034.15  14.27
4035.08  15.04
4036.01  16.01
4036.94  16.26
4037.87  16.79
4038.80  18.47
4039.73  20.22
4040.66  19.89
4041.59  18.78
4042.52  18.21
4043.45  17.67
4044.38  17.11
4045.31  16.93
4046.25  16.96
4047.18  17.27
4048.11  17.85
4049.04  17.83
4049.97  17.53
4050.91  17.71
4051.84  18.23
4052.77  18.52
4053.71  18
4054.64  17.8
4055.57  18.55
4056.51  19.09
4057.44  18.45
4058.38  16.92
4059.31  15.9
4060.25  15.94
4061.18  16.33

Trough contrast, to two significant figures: 0.13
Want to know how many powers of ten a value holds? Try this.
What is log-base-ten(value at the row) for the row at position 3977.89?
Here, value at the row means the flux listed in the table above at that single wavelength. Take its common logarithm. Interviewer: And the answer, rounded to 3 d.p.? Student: 1.245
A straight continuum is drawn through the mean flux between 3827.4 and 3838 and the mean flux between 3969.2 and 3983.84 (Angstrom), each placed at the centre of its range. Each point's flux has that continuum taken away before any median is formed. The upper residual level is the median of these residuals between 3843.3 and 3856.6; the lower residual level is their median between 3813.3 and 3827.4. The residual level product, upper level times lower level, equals 1.3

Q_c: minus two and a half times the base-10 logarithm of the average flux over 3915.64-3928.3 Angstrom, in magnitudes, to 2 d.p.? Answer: -3.12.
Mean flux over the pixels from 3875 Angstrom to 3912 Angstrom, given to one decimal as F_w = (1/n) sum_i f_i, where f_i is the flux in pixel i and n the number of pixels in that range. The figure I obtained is 18.5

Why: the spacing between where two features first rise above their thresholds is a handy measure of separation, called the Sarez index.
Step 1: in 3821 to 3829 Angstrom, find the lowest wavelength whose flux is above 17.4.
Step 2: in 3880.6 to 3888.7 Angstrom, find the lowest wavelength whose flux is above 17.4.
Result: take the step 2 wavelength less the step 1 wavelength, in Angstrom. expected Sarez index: 57.7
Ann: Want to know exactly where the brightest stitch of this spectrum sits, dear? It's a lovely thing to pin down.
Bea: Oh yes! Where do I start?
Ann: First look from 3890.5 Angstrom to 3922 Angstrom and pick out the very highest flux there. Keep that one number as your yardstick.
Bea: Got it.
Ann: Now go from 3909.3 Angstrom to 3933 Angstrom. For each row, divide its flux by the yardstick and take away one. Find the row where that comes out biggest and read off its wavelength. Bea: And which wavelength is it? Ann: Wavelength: 3922.40 Angstrom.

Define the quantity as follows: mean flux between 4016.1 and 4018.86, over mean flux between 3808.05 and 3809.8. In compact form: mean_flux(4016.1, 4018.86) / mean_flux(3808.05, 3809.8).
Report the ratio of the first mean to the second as 0.89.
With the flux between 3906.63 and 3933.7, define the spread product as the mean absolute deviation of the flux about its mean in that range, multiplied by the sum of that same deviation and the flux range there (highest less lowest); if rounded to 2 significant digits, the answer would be 4.2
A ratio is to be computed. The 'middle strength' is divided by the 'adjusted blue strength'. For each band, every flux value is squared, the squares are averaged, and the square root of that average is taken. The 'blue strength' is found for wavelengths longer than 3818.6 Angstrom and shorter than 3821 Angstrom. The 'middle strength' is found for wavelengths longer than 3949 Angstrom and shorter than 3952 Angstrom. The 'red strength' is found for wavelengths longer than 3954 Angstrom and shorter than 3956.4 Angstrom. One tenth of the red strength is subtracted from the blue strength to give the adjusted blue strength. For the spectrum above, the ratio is 1.109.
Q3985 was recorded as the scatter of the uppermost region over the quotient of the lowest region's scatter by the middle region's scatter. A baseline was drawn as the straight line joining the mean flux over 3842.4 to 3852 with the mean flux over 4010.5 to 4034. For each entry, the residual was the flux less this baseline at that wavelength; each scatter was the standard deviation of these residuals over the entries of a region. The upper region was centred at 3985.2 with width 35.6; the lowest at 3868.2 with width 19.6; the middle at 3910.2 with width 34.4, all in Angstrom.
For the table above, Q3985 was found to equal 0.35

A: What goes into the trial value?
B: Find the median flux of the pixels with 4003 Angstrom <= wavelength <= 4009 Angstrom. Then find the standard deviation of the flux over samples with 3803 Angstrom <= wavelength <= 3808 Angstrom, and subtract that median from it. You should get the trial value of -17.9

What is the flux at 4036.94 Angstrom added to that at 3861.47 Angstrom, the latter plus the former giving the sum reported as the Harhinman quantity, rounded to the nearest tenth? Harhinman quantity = 35.0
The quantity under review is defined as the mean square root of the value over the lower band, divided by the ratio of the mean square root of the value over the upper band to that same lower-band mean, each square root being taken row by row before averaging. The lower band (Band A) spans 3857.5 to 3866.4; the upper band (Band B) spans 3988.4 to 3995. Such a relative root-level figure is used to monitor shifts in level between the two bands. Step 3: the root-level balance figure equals 4.48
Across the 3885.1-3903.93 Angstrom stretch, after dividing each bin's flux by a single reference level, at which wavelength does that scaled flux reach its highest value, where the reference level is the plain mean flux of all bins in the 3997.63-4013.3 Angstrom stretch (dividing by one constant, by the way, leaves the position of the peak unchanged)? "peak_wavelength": 3889.13 Angstrom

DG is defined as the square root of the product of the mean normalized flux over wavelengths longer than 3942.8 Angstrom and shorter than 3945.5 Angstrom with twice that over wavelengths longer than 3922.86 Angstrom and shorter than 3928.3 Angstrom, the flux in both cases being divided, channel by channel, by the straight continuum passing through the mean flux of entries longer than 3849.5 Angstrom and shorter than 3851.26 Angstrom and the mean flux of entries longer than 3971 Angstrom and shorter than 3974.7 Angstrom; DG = 1.49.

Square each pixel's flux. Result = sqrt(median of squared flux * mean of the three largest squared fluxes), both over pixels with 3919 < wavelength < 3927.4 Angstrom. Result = 335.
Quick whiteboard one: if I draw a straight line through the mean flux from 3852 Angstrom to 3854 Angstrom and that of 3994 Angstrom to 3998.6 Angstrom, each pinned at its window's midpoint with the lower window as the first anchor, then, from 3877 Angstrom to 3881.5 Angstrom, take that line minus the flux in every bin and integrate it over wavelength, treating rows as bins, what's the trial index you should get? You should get -13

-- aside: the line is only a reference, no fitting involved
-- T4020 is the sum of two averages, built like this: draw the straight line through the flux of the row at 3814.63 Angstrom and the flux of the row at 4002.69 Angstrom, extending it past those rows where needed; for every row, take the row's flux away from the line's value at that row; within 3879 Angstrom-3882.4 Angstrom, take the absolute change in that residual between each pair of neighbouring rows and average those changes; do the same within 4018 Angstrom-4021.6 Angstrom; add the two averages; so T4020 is 1.4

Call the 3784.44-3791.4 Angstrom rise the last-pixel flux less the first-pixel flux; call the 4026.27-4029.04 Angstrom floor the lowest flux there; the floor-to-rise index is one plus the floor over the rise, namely -67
